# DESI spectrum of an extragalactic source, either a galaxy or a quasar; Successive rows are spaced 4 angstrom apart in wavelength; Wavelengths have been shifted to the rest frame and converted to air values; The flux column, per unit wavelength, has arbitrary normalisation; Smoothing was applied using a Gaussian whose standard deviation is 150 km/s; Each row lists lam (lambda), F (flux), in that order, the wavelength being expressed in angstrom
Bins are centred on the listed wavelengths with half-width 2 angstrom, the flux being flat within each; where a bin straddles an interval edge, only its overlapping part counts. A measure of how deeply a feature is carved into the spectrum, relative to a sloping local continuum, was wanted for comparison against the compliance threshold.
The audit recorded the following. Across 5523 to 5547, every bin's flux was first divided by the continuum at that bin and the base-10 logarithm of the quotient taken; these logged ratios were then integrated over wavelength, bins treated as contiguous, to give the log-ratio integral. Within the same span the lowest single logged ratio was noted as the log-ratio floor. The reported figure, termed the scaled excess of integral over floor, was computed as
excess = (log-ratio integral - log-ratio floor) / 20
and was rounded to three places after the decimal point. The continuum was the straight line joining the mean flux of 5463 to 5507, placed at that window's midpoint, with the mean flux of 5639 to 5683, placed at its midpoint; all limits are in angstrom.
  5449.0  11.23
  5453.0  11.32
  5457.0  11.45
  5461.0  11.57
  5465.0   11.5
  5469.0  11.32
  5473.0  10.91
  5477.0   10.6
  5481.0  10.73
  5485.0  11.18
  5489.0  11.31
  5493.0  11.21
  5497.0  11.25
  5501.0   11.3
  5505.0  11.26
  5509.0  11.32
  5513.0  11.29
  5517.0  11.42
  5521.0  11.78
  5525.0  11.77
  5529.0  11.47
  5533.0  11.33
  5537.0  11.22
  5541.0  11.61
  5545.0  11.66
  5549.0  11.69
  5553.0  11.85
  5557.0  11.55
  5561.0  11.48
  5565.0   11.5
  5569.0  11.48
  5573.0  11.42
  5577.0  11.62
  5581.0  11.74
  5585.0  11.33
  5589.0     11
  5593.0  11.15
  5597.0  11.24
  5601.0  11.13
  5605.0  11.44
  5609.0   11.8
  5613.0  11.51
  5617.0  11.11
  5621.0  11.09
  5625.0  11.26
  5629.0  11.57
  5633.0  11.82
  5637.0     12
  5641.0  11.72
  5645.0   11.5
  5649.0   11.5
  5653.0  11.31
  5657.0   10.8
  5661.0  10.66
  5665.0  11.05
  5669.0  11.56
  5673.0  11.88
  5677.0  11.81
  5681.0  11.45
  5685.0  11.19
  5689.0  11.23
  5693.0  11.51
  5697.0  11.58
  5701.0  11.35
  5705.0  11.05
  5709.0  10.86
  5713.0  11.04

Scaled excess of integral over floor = 0.014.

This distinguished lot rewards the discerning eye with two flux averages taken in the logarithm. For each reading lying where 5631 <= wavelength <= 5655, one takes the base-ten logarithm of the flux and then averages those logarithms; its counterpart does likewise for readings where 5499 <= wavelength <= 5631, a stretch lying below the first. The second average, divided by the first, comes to 0.993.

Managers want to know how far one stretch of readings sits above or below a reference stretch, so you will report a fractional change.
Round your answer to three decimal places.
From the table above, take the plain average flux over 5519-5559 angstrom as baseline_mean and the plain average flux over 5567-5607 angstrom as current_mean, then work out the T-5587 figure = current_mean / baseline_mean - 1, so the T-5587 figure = -0.021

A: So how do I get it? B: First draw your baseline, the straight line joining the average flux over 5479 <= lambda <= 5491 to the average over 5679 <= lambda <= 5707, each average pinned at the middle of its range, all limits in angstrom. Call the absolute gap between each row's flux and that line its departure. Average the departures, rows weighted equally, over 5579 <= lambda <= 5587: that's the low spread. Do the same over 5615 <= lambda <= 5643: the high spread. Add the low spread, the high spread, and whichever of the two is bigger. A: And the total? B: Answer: 1.01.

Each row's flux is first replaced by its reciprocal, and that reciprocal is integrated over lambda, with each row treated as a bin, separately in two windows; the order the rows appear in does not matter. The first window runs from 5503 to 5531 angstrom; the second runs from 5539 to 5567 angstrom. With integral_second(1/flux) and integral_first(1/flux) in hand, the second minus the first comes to -0.03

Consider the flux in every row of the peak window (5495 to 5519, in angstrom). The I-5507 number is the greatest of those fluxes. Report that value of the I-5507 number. 11.42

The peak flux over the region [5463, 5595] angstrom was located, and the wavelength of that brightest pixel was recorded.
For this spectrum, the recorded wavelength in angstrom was 5553.0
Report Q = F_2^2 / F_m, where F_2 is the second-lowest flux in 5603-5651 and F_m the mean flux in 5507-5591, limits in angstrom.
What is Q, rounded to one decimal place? 10.7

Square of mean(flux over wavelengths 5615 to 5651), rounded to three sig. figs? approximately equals 132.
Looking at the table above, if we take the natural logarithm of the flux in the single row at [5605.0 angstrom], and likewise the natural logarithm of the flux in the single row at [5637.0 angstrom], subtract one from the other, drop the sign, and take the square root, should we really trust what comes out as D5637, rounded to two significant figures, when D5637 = 0.22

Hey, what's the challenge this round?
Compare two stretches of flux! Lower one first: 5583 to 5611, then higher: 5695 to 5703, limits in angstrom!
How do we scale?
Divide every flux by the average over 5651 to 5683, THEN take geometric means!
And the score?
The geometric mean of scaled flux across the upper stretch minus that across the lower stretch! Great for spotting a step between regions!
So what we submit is 0.015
